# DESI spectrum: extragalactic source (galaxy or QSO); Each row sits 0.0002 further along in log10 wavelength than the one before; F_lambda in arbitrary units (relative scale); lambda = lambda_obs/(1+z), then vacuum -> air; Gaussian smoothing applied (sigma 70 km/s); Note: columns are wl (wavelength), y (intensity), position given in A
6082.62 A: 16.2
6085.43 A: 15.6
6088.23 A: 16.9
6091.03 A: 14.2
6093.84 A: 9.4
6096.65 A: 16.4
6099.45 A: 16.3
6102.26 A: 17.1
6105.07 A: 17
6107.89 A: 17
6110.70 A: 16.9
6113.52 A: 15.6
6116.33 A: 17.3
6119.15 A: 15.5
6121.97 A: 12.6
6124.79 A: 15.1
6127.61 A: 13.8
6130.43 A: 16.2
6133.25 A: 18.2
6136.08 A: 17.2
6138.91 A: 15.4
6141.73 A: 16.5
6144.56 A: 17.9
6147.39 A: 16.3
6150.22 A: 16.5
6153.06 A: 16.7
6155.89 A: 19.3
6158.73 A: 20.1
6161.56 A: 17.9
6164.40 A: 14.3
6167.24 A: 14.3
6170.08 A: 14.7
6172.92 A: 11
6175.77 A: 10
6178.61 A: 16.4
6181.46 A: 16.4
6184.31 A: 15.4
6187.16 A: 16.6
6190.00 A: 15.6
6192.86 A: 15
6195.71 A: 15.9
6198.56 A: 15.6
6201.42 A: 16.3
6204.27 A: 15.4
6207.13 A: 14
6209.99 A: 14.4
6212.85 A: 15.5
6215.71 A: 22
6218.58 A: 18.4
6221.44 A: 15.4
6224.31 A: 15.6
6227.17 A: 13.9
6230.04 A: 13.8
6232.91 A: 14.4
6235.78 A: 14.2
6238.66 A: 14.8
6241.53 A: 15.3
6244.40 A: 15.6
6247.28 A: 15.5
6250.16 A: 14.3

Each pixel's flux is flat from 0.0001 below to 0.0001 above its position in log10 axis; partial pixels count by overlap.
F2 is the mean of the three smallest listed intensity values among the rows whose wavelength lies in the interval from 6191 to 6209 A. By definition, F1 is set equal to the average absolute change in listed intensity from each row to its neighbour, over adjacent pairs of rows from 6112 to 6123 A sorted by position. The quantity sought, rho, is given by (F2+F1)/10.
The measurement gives 1.69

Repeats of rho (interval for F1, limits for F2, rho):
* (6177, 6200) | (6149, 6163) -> 1.77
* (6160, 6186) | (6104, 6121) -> 1.80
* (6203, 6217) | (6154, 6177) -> 1.41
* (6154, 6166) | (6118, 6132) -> 1.60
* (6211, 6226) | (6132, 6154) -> 1.94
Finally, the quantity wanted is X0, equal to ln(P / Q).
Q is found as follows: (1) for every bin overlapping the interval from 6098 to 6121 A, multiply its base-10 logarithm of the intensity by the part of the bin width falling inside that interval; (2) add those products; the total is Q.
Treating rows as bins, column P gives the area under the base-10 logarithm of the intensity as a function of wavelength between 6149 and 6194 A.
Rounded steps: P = 53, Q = 28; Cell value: 0.6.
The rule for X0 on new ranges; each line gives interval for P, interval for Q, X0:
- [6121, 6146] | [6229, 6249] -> 0.2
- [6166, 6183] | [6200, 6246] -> -1.0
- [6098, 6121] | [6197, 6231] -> -0.4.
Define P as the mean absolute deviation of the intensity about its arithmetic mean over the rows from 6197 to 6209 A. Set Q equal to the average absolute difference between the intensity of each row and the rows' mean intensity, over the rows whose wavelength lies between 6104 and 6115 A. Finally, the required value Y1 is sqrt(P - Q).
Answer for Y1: 0.4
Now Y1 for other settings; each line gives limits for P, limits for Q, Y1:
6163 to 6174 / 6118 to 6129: 0.5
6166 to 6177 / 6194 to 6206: 1.3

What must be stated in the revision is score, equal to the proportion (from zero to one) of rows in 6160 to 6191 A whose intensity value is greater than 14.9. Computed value 0.55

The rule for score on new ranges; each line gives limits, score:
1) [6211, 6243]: 0.55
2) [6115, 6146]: 0.82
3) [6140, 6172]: 0.73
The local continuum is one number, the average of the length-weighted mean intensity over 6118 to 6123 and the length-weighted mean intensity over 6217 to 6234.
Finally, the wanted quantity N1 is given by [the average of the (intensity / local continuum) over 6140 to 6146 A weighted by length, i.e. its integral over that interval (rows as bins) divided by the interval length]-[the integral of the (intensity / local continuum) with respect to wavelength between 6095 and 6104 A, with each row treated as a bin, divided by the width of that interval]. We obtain 0.05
